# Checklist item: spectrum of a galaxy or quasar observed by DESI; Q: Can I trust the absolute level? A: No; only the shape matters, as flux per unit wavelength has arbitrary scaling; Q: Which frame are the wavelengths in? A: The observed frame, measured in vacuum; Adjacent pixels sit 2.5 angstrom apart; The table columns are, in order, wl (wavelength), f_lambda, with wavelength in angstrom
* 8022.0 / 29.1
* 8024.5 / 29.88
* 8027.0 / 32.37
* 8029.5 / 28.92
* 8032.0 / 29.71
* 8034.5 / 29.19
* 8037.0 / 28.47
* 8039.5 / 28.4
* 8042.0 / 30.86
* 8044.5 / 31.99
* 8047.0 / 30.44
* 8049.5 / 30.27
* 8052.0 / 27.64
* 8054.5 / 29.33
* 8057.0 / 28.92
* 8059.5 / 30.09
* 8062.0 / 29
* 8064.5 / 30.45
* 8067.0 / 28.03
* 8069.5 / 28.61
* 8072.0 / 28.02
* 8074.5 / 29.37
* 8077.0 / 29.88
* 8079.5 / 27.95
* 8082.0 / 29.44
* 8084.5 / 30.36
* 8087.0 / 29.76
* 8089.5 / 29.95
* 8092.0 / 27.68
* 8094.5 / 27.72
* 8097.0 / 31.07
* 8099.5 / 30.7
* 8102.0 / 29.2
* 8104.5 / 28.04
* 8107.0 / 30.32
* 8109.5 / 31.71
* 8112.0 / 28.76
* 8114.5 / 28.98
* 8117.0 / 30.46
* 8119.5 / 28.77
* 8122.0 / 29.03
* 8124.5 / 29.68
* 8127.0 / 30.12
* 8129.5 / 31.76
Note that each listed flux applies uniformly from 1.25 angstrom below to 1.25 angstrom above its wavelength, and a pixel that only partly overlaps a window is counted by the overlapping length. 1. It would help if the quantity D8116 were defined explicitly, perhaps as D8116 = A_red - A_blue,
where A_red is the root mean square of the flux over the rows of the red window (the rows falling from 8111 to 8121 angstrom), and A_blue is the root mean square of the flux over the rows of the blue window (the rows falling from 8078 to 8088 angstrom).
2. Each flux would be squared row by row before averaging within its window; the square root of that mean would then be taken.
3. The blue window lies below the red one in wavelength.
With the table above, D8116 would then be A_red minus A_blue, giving -0.14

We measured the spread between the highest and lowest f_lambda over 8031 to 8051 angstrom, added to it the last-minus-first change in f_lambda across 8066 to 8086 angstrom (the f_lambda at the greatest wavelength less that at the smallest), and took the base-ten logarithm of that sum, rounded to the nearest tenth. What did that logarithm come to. 0.8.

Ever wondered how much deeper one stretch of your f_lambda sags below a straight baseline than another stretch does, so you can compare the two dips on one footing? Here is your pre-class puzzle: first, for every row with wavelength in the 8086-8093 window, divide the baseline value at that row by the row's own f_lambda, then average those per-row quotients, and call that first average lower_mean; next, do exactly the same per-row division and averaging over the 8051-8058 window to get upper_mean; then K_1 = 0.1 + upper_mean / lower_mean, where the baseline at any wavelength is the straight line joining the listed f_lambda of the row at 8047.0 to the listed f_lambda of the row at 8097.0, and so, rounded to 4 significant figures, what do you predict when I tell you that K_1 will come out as 1.102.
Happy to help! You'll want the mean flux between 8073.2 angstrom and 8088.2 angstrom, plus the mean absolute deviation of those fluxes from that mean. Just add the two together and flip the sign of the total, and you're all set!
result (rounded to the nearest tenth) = -30.0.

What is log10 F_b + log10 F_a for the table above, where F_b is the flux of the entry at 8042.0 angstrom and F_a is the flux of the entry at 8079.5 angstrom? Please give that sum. 2.94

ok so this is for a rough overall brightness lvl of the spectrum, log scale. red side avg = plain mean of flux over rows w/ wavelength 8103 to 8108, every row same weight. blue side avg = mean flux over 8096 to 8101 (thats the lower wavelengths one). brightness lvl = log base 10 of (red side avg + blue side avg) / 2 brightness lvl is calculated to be 1.48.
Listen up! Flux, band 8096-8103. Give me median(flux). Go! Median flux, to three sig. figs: 30.7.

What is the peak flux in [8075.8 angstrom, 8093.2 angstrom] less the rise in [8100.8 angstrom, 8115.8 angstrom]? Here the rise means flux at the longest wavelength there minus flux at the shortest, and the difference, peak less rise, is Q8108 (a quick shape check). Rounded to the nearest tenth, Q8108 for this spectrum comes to 30.6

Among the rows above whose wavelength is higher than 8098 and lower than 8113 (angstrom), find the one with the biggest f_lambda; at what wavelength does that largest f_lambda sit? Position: 8109.5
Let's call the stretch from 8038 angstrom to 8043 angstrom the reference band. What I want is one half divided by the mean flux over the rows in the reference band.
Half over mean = 0.0169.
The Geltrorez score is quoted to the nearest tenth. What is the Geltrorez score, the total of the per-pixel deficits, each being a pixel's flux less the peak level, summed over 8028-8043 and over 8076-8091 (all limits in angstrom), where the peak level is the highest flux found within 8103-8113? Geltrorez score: -27.6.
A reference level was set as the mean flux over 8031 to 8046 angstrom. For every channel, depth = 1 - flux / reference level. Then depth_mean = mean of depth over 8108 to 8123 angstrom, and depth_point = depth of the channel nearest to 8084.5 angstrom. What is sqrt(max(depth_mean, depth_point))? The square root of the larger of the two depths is 0.07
